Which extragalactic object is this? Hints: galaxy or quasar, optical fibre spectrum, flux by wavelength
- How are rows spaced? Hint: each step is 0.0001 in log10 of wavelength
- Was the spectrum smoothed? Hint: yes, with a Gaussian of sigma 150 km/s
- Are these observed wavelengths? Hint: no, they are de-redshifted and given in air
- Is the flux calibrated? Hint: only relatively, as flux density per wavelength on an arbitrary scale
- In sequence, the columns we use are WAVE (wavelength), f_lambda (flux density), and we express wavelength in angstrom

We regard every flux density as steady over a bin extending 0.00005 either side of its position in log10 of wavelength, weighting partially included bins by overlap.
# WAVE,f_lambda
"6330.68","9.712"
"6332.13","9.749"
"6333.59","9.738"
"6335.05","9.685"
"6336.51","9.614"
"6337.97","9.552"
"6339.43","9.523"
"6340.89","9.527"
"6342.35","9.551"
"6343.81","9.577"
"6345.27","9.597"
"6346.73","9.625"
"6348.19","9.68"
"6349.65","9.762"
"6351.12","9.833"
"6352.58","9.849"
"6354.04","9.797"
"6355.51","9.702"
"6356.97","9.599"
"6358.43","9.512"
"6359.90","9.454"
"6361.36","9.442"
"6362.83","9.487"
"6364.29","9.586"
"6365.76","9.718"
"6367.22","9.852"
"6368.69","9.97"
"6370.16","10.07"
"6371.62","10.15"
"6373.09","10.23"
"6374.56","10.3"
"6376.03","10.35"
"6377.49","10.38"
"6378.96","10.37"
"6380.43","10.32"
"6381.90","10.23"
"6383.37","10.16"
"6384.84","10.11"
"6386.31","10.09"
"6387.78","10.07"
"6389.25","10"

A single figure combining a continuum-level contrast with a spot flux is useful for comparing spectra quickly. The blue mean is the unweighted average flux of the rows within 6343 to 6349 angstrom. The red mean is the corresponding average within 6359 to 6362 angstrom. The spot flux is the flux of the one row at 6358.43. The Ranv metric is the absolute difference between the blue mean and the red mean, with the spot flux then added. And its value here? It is 9.7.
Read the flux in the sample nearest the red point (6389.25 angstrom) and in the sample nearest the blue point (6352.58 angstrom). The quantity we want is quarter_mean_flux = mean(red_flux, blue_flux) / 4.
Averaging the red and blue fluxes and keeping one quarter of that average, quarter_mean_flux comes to 2.48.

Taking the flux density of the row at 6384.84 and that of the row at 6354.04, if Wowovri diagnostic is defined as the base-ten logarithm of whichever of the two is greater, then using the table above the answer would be 1.00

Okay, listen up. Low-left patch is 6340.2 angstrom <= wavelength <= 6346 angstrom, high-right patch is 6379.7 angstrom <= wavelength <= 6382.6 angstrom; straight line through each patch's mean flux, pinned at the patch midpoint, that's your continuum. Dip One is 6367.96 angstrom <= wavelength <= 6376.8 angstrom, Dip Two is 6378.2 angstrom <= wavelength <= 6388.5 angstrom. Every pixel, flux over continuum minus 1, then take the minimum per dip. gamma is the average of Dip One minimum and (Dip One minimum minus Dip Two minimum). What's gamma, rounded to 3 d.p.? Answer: 0.009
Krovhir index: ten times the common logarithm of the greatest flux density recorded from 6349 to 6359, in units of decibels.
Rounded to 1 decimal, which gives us 9.9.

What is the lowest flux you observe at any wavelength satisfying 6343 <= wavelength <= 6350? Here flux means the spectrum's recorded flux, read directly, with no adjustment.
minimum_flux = 9.577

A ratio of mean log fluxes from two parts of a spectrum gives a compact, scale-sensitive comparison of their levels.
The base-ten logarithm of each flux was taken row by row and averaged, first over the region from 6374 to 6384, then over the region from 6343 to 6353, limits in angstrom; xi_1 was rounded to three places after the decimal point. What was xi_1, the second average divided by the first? 0.974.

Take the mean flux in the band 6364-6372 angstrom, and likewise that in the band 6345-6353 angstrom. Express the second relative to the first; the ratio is 0.983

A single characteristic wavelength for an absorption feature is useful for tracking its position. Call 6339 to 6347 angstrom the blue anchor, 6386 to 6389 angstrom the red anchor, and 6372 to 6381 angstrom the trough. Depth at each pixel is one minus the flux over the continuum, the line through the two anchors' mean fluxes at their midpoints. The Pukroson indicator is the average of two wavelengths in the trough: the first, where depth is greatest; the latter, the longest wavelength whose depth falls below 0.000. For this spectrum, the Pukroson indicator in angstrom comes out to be 6376.8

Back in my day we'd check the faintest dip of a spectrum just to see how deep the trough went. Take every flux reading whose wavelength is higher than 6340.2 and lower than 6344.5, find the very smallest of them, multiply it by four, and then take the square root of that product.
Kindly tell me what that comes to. 6.17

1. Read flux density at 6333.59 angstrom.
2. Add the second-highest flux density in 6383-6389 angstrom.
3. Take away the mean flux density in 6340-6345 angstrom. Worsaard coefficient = 10.3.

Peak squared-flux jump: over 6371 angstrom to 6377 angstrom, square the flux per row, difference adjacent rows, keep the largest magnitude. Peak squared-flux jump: 1.63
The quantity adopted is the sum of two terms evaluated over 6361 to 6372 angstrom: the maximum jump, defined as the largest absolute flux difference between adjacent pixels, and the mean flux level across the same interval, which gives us 9.9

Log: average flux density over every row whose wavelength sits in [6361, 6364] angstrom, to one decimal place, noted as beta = 9.5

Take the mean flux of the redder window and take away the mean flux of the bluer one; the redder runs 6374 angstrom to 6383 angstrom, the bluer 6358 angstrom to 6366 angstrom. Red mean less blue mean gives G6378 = 0.8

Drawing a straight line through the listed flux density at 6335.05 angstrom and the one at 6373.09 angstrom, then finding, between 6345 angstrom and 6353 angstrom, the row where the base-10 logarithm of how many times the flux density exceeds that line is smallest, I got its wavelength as 6345.27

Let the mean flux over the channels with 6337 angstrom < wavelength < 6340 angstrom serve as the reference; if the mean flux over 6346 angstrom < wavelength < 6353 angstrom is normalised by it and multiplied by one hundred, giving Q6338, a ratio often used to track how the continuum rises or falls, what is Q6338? 102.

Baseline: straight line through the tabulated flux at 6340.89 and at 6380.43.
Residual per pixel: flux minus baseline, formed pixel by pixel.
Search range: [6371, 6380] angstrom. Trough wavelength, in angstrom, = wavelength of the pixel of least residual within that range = 6371.62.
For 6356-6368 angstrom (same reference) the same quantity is 6361.36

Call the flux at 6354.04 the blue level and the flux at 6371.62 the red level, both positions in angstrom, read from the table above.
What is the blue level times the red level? 99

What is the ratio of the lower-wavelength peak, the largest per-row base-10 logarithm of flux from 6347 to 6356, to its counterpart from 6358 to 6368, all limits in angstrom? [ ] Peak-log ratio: 1.000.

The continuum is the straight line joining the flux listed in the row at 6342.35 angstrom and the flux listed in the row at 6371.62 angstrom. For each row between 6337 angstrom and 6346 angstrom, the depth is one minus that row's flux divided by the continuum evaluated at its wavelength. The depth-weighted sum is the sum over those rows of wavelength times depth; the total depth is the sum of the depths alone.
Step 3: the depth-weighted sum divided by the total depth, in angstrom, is 6337.4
